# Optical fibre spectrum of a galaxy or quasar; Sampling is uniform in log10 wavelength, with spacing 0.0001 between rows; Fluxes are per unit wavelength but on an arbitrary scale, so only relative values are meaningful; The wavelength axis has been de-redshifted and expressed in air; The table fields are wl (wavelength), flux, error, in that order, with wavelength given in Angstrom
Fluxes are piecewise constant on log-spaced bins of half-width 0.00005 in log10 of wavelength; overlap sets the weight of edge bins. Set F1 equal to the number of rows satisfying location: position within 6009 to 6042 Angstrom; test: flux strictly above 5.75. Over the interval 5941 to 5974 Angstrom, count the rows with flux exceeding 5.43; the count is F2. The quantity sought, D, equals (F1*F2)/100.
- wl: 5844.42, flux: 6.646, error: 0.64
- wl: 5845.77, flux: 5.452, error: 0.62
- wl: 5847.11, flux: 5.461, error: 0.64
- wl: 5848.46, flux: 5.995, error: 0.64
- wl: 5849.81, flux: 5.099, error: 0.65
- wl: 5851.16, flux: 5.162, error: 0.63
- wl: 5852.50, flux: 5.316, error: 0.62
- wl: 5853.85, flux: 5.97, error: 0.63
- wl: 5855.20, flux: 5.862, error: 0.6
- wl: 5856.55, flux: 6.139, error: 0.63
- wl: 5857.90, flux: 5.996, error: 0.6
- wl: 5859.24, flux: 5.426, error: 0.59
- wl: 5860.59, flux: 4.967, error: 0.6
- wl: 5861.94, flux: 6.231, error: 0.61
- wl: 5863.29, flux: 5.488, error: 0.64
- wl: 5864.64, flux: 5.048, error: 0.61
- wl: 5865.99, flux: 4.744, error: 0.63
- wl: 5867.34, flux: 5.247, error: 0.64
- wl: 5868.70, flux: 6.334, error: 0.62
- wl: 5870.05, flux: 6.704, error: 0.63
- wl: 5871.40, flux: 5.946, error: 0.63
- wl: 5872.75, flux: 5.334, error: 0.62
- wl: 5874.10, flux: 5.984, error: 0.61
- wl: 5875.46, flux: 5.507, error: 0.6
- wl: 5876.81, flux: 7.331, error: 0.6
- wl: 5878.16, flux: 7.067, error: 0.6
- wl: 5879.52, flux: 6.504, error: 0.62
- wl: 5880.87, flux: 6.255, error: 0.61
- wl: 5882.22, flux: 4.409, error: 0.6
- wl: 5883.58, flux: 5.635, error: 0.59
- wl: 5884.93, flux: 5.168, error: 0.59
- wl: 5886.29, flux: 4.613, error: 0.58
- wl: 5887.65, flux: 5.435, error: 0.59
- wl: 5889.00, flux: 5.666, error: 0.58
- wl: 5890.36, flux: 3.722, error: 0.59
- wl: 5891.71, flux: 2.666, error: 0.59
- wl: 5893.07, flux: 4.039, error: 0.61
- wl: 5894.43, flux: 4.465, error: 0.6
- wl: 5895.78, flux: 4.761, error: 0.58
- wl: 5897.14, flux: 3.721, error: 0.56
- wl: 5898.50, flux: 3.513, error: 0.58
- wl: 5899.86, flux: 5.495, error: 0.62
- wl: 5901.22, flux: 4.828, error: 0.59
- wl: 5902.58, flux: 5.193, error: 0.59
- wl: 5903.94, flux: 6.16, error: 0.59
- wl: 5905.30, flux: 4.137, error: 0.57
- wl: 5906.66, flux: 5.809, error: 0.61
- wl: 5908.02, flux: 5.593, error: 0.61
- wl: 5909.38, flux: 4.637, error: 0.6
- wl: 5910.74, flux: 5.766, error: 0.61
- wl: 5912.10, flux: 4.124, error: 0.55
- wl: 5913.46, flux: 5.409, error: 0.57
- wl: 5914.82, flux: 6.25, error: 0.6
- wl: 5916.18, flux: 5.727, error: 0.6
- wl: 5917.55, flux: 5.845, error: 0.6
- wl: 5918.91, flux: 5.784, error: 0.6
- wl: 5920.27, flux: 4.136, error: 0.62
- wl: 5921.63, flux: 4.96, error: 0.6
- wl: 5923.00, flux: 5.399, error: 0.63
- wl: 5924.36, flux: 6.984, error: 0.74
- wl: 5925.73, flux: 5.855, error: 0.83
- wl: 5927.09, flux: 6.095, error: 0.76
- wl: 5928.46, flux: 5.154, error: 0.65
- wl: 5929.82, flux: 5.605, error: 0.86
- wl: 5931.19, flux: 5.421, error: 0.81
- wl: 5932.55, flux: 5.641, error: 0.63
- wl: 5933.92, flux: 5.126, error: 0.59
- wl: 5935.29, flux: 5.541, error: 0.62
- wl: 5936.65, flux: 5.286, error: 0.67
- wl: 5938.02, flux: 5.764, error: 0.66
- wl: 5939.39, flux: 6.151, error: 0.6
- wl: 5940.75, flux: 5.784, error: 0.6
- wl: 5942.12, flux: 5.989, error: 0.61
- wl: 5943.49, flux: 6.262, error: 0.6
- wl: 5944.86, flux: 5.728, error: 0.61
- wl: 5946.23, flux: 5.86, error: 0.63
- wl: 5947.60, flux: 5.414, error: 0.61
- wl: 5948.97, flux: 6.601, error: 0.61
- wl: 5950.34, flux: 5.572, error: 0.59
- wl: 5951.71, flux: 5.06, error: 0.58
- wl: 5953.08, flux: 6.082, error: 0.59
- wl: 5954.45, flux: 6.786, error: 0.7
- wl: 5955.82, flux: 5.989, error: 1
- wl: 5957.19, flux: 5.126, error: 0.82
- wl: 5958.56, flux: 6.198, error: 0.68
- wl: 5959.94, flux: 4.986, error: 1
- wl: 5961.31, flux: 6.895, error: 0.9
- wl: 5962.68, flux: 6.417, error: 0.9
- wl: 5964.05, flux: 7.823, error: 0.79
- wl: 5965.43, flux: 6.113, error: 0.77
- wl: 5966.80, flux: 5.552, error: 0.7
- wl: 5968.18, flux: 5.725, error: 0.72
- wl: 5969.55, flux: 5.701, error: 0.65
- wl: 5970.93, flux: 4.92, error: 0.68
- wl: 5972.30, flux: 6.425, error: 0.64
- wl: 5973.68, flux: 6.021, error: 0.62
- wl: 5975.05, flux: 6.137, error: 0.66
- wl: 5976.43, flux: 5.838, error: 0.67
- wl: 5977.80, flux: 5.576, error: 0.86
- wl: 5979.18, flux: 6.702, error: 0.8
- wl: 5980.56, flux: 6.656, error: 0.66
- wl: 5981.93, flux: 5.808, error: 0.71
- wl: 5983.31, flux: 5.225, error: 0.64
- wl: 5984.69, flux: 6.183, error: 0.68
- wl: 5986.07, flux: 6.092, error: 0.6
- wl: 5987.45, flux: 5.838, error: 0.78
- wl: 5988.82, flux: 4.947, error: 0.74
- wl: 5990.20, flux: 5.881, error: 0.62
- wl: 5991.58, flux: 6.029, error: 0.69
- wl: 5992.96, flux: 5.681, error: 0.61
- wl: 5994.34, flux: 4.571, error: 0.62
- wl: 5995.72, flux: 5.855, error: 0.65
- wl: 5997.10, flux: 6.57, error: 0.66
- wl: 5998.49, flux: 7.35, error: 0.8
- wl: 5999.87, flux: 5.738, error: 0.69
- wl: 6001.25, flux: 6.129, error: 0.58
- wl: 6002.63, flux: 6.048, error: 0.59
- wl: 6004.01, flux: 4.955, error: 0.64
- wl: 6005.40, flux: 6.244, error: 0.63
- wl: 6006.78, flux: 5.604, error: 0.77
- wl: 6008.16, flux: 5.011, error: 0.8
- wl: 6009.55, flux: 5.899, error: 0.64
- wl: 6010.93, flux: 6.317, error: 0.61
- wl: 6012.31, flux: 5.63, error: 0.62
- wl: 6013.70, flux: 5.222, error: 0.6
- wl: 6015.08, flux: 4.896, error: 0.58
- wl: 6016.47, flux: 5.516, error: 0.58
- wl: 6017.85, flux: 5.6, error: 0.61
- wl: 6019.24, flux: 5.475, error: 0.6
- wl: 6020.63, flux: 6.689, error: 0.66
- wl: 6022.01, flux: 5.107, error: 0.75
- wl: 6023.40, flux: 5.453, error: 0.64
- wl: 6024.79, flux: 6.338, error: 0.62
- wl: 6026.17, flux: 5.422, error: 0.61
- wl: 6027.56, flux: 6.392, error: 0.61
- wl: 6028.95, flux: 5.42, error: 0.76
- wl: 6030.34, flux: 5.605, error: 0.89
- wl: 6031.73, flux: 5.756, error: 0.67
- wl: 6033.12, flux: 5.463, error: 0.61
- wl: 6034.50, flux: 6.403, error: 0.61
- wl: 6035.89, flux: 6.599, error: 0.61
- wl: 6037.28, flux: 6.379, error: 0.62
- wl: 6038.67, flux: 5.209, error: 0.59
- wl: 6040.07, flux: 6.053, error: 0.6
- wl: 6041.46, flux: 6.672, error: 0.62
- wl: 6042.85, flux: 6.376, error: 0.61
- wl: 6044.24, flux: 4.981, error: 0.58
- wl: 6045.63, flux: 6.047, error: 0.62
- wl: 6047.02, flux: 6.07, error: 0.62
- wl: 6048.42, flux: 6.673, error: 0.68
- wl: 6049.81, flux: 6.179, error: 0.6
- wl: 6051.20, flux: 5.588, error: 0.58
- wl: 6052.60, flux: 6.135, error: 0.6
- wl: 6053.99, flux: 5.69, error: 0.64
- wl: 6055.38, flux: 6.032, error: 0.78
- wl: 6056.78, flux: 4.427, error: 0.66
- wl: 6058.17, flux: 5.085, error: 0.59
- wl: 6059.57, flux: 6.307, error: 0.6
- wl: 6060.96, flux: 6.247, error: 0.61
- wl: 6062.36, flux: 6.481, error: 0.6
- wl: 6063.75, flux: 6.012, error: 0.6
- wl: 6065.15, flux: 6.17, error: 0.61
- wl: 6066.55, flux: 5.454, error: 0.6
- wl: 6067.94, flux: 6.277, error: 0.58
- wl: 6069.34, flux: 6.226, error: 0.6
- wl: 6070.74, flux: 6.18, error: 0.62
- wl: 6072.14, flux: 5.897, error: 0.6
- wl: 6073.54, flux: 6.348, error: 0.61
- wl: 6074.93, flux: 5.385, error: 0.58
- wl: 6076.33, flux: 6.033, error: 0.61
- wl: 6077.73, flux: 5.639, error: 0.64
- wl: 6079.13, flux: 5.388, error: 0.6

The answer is 2.1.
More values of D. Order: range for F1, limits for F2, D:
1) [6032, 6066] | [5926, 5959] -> 2.9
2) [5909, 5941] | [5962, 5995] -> 2.0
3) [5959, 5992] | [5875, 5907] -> 1.8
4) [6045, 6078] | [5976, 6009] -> 3.2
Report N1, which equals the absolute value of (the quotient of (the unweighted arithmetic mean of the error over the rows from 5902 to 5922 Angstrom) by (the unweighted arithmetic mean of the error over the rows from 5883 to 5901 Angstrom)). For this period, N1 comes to 1.01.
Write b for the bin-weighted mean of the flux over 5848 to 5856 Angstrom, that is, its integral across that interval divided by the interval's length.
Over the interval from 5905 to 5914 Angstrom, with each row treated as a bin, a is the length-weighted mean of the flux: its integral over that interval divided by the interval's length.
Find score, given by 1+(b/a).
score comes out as 2.09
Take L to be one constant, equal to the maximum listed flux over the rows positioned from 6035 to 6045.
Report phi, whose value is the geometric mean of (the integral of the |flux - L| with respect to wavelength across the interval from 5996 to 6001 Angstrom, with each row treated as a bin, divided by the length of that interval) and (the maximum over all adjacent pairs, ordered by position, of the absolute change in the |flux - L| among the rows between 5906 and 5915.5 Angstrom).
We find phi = 1.0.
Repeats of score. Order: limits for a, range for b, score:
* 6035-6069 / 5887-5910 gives 1.79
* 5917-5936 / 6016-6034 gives 2.03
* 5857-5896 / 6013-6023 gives 2.02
